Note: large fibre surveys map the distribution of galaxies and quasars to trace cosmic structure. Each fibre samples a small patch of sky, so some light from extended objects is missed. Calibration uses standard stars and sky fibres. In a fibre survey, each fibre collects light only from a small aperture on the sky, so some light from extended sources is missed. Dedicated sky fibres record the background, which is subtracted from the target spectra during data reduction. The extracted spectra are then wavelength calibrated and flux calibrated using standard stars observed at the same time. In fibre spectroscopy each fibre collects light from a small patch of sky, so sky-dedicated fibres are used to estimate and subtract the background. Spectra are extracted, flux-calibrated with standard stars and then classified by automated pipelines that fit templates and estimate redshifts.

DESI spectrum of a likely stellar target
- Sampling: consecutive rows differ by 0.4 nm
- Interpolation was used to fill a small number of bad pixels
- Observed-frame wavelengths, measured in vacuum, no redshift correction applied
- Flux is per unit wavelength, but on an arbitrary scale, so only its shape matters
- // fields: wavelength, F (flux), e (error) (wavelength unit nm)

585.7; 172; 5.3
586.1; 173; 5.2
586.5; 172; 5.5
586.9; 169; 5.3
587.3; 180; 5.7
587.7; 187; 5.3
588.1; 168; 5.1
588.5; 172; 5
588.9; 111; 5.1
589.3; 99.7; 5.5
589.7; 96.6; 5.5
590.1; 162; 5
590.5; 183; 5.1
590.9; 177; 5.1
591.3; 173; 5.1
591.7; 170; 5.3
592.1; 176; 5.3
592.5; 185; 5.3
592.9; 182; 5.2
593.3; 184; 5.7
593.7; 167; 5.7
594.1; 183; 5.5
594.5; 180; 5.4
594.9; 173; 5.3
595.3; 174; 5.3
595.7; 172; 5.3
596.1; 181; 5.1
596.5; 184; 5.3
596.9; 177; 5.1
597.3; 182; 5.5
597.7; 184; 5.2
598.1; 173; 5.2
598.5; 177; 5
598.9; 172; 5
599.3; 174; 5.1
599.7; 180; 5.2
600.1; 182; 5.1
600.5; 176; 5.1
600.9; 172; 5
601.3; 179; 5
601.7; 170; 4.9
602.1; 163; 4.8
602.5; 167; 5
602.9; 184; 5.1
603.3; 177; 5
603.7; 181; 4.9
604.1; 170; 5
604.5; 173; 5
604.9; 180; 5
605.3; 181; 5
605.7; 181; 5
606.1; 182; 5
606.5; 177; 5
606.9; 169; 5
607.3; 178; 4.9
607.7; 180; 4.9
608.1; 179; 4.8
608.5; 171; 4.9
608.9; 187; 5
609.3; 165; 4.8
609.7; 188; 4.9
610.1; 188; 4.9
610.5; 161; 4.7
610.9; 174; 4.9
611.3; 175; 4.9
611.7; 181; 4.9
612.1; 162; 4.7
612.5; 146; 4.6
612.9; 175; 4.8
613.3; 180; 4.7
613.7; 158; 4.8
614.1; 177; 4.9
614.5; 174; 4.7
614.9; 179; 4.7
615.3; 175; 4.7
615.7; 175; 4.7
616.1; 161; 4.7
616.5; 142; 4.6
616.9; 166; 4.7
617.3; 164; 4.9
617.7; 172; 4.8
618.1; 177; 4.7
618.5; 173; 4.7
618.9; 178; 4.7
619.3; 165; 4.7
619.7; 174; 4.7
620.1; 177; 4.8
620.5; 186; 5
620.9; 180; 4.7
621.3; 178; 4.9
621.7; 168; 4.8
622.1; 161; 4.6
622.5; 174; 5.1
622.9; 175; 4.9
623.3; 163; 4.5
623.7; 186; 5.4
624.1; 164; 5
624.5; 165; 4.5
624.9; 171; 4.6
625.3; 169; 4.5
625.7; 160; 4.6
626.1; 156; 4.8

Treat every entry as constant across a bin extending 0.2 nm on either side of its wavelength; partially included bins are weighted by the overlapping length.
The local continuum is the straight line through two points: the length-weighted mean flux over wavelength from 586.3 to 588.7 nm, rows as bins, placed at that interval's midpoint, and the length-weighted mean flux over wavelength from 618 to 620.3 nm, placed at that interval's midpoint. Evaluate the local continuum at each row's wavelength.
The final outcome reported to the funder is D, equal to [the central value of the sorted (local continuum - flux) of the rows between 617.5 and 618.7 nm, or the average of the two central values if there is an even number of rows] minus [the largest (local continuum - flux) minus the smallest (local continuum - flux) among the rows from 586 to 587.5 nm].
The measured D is -10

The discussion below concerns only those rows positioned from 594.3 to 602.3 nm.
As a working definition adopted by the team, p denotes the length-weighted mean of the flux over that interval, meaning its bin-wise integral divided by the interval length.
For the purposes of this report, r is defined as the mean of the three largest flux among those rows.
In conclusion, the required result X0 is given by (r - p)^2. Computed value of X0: 50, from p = 176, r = 183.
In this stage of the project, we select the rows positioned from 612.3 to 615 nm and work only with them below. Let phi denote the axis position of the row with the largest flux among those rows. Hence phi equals 613.3 nm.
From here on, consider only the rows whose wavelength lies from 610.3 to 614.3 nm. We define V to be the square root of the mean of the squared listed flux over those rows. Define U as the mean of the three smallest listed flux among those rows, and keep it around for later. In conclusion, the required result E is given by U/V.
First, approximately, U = 155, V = 169.3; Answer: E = 0.916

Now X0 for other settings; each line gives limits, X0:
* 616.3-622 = 102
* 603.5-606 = 10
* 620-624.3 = 105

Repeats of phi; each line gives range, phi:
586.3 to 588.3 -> 587.7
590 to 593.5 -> 592.5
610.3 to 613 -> 611.7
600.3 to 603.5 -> 602.9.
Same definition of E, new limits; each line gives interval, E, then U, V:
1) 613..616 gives 0.971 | 169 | 174.1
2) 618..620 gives 0.984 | 171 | 173.5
